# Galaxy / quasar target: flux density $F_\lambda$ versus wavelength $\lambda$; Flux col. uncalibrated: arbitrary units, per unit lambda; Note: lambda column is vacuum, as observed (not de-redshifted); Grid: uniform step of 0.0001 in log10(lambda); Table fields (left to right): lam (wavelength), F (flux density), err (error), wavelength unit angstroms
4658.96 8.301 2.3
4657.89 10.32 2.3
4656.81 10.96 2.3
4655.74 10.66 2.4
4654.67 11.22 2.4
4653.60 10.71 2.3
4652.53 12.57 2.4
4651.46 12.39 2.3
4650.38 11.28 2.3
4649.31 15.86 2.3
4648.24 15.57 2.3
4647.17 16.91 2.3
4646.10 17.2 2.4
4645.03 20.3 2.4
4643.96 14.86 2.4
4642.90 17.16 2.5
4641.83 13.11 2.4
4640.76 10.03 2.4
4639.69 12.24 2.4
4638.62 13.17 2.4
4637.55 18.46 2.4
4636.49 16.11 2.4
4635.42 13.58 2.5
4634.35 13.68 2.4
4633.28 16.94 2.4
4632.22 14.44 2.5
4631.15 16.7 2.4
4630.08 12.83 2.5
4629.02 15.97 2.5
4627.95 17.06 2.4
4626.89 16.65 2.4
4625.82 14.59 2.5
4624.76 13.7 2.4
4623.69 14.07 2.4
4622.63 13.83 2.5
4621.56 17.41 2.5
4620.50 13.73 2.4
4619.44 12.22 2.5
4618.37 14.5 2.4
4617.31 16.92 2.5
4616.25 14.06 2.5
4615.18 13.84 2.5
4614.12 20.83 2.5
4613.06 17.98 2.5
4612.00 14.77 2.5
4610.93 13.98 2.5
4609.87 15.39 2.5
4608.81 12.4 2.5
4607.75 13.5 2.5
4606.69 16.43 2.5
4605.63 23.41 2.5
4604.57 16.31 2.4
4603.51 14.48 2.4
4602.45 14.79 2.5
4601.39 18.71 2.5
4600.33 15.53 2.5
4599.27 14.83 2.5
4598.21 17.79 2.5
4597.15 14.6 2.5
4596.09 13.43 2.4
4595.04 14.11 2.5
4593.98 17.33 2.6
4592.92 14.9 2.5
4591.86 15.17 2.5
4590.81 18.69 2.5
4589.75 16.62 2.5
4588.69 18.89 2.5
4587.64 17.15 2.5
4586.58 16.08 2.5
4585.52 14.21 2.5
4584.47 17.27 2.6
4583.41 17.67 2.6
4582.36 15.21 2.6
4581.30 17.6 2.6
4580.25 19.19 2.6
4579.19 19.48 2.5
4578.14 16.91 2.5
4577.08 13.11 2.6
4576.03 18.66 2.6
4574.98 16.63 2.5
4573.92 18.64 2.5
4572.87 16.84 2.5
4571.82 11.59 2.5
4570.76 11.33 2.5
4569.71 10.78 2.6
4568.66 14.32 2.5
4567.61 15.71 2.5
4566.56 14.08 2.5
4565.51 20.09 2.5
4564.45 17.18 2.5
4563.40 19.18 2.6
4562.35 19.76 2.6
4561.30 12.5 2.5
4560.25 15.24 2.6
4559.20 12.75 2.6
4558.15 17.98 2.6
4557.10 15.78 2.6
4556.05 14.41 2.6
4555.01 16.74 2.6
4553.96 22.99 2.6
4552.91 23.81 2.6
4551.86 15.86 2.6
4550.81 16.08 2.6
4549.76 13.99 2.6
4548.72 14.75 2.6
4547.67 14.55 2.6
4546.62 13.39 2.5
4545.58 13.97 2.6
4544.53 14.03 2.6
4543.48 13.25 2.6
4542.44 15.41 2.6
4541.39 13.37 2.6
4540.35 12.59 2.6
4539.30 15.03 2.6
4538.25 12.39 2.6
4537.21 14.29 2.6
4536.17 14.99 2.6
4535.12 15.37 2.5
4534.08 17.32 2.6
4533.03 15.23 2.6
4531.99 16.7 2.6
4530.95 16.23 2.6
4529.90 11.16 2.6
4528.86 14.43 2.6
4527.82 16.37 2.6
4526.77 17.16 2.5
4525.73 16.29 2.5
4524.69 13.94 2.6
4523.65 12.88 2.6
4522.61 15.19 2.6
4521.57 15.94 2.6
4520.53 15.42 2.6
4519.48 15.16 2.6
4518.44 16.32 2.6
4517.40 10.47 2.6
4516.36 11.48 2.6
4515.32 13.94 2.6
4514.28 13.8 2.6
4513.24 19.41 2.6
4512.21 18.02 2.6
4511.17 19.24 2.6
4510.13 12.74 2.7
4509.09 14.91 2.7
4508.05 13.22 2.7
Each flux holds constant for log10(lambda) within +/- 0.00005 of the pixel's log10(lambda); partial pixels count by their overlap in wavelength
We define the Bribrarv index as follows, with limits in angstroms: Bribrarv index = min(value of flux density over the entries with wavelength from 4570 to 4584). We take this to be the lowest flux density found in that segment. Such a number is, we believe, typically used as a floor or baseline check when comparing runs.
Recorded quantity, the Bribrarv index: 11.33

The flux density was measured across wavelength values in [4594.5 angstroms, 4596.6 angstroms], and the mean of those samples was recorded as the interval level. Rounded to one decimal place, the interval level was 13.8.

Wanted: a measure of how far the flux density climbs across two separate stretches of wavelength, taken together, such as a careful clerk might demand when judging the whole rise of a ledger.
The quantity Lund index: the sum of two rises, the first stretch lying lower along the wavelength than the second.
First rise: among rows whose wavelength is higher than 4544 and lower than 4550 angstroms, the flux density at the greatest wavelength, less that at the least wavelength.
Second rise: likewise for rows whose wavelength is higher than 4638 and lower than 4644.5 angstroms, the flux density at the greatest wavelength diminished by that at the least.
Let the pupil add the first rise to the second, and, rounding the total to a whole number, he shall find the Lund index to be 2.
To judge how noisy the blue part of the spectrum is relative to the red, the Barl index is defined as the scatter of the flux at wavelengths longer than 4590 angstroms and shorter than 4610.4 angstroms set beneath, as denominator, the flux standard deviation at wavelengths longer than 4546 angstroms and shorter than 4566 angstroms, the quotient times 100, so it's 129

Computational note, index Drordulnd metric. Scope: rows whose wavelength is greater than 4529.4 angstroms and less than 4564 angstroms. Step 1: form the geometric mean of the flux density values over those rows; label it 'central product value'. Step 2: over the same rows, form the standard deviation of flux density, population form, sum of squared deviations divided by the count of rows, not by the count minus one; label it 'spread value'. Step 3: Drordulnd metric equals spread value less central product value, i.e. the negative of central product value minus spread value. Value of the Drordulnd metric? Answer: -12.5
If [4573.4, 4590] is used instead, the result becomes -15.3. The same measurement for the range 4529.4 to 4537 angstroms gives -13.3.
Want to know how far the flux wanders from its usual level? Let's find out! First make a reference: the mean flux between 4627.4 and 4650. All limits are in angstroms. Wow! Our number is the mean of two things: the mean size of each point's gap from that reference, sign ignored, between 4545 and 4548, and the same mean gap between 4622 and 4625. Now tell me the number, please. 1.4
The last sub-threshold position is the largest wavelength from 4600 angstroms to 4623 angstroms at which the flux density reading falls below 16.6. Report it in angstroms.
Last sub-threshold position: 4622.63 angstroms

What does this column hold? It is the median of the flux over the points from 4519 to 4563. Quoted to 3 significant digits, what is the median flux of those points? 15.2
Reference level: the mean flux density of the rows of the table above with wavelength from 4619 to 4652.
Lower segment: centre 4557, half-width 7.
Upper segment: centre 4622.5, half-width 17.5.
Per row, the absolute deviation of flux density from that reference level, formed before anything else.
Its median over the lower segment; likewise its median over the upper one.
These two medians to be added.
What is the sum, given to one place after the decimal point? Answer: 3.6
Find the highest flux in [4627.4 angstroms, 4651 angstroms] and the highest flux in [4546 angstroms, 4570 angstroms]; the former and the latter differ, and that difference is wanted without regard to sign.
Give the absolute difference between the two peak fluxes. 3.5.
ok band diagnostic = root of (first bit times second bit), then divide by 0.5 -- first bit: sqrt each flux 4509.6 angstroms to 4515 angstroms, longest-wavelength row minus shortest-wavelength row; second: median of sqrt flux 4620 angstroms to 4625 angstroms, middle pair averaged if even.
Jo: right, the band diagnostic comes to 1.5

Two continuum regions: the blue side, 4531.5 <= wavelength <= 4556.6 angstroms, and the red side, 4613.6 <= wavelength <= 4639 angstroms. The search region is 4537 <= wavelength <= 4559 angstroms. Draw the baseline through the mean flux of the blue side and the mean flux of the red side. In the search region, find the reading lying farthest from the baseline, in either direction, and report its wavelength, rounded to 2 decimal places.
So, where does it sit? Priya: 4552.91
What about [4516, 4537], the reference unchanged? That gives 4517.40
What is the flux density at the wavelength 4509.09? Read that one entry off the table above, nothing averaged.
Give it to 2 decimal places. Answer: 14.91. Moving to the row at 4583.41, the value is 17.67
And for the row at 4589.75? 16.62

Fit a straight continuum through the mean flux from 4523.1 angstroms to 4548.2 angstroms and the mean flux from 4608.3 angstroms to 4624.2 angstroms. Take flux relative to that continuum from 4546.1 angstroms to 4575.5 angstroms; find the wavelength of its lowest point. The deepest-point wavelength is 4569.71 angstroms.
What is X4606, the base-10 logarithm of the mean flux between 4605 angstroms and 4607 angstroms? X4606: 1.30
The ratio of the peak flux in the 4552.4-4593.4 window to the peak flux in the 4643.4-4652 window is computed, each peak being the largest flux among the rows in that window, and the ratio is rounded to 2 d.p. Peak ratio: 1.17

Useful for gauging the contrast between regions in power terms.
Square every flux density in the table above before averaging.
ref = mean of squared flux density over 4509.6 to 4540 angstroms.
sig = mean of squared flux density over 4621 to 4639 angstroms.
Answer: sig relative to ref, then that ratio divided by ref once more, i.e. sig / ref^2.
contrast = 0.0044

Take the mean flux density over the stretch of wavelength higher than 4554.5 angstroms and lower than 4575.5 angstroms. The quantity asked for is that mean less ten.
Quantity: 5.6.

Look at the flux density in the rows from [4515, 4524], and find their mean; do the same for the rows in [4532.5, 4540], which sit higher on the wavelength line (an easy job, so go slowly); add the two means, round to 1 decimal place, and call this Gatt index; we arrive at 29.0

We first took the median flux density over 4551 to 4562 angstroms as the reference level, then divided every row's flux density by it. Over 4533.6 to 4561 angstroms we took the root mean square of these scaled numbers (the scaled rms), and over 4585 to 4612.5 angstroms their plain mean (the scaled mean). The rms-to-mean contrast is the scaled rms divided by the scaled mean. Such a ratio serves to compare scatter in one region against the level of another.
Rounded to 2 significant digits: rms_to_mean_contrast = 0.98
